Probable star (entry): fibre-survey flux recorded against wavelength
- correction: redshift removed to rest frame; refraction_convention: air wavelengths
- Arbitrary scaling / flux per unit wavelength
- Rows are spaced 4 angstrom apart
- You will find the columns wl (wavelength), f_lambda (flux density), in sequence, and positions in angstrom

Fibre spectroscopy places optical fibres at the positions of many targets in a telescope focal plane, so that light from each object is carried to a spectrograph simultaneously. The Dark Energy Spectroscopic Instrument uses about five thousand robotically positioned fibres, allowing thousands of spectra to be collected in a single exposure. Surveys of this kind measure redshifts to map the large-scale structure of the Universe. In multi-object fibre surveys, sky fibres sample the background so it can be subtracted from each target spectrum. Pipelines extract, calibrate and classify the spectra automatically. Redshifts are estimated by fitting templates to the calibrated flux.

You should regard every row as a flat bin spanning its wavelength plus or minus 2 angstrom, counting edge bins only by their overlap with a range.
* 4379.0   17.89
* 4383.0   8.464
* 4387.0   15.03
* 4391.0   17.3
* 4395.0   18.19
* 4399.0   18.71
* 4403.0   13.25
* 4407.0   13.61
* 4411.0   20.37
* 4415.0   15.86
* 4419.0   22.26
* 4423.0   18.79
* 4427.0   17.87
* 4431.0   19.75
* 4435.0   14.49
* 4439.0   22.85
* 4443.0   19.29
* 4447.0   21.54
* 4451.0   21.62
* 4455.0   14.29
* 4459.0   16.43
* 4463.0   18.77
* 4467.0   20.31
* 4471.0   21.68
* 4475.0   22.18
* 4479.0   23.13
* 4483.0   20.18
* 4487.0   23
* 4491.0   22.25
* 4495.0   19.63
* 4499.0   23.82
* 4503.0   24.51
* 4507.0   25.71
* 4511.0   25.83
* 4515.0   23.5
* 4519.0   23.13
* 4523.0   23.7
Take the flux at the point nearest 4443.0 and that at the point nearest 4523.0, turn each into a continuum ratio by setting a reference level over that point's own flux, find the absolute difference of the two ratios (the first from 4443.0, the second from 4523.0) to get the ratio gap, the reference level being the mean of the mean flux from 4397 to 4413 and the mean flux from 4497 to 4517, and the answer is 0.2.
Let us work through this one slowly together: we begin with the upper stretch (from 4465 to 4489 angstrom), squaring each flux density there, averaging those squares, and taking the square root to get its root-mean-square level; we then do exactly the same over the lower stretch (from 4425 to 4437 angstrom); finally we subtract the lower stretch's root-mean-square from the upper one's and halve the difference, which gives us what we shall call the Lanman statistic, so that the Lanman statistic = 2.1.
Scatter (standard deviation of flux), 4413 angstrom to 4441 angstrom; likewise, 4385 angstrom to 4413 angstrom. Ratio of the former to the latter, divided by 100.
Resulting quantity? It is 0.0114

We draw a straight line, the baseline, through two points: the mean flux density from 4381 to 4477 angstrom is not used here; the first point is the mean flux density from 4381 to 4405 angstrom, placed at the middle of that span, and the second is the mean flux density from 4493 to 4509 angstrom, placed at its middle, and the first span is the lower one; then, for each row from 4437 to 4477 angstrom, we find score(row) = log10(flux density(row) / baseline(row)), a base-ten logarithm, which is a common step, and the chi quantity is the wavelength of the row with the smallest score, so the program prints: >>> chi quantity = 4455.0 angstrom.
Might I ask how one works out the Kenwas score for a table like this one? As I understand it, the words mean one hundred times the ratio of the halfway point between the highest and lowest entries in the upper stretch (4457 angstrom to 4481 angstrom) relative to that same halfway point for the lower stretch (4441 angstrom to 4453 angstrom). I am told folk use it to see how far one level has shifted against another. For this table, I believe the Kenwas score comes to 97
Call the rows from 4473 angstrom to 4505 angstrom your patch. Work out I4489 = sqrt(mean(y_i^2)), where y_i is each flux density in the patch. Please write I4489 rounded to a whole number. 22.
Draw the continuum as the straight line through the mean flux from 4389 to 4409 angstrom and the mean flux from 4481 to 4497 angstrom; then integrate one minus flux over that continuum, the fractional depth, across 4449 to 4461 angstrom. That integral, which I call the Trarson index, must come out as 1.2 angstrom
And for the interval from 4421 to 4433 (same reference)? -0.7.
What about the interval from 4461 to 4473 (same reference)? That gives -0.1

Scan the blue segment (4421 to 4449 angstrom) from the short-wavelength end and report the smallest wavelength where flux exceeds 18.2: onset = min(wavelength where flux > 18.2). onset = 4423.0 angstrom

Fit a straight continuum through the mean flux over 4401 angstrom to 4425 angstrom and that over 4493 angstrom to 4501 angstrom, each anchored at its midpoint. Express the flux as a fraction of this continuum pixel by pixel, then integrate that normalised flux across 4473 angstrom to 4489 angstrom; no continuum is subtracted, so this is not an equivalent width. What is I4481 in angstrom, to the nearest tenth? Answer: 16.9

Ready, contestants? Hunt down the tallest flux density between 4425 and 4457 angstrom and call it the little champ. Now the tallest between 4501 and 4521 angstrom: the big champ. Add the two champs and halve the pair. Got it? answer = 24.3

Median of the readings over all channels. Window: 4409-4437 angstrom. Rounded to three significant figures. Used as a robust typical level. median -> 18.8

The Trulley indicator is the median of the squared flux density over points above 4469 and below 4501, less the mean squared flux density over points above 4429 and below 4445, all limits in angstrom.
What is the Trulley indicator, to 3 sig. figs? 120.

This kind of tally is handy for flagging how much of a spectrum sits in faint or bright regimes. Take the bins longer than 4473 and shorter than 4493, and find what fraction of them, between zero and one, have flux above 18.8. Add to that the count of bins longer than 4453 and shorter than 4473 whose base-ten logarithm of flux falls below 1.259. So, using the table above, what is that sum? 3.00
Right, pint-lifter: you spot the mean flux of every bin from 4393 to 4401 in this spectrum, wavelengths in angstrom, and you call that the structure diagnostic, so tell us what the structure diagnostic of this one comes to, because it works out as 18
